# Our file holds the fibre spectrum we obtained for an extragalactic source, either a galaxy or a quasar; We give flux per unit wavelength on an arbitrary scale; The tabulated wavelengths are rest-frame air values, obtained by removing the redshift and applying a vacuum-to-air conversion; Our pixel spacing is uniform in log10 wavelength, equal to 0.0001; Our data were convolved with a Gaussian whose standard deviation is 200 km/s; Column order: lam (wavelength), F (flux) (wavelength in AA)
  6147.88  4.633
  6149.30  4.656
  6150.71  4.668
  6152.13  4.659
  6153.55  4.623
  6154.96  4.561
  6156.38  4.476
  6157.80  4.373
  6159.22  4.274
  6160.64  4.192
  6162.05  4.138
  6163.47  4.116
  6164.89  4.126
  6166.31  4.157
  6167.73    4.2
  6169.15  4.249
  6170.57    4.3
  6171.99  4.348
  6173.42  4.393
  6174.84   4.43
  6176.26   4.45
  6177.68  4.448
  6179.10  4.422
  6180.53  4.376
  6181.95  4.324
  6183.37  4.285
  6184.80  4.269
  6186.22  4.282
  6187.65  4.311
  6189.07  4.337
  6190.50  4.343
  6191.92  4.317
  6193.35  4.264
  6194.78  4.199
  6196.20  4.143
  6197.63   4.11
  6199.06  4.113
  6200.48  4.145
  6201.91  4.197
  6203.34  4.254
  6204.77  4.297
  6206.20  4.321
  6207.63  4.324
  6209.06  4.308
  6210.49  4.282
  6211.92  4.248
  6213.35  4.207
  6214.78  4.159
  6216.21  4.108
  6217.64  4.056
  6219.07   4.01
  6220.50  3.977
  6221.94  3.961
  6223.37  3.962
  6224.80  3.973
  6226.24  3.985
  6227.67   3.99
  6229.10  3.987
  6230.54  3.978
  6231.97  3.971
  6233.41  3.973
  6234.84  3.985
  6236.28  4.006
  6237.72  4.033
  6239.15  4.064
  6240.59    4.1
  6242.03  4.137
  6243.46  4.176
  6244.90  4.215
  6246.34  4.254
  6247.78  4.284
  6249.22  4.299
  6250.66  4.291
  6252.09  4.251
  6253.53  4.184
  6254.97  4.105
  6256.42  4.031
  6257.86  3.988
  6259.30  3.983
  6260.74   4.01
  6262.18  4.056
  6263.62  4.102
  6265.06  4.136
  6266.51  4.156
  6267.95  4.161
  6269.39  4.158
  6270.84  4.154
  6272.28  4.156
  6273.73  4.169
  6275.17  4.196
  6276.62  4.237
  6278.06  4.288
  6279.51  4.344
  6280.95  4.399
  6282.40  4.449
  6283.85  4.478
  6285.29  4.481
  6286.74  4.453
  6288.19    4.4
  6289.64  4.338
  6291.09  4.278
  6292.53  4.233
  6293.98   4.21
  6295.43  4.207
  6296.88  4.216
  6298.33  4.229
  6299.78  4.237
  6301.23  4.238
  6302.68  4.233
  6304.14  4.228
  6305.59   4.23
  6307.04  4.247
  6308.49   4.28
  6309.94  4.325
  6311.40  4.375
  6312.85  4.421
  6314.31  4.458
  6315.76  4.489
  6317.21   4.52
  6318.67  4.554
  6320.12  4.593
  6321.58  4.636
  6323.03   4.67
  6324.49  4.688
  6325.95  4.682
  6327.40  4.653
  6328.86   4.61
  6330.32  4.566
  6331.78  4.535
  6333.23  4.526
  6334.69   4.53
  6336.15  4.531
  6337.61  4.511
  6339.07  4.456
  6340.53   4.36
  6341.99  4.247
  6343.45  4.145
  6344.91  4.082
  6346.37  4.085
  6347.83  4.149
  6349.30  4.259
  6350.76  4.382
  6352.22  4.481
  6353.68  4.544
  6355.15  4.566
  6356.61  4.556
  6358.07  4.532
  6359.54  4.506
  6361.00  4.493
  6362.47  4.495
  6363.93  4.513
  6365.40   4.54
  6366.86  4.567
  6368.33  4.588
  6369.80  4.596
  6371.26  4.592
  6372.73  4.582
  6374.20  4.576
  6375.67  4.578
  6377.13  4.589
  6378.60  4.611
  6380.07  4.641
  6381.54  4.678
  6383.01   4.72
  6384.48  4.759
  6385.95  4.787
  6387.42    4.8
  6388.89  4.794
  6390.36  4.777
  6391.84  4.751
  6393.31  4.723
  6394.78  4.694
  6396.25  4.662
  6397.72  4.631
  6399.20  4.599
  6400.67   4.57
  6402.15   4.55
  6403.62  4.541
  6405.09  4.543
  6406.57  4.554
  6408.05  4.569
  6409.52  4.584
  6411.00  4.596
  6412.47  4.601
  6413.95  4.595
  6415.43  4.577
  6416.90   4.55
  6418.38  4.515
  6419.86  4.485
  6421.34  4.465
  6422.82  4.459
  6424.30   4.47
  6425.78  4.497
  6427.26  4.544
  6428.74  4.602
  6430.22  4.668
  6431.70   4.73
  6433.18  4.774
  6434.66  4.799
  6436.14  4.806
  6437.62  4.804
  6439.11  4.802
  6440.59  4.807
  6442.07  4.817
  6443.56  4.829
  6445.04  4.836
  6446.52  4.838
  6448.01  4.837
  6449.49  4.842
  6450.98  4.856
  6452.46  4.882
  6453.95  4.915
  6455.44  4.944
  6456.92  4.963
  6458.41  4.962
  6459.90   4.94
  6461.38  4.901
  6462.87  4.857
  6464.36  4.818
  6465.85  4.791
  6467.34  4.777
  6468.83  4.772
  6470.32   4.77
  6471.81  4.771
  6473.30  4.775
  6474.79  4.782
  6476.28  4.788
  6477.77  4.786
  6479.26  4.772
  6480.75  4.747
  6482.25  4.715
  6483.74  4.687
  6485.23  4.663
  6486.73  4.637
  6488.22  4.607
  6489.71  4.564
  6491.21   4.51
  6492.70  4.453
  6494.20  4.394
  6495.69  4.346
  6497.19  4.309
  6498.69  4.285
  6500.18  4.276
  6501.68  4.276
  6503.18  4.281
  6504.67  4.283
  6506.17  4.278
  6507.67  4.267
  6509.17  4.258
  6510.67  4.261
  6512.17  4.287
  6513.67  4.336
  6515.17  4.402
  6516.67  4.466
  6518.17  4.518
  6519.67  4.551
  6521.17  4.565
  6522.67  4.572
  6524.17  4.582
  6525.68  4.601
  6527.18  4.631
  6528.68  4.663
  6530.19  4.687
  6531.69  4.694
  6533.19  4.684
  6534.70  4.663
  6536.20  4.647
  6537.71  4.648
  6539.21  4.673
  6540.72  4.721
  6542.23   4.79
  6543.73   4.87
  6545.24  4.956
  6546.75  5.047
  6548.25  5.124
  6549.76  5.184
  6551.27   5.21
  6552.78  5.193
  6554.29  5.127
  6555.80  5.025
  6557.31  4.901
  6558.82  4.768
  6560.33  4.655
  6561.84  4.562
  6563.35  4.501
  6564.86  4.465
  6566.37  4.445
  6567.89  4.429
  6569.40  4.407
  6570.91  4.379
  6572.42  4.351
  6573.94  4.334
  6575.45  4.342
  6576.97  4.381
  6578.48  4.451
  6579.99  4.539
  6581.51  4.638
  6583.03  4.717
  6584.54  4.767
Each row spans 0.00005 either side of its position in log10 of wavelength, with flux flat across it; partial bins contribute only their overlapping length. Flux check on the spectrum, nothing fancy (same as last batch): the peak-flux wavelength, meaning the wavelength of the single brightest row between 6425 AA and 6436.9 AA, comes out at 6436.14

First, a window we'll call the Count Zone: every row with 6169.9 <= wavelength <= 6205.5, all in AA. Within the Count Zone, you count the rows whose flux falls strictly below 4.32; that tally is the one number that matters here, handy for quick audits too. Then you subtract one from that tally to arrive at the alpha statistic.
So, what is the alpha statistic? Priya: 14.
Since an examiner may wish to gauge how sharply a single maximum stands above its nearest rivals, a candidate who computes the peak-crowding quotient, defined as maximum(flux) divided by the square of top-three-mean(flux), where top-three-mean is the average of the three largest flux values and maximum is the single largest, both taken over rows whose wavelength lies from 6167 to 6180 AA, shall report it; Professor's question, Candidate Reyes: 0.225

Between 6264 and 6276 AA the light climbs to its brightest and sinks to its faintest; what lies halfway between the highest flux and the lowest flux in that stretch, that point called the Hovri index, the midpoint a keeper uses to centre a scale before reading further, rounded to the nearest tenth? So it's 4.2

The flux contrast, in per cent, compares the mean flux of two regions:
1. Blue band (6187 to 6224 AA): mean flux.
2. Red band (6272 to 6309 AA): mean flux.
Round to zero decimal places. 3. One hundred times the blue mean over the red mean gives 98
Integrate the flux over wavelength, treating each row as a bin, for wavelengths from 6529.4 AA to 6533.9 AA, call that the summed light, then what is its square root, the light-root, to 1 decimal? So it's 4.6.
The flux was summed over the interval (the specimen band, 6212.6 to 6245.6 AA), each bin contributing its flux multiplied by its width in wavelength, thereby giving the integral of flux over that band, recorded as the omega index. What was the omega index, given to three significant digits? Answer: 133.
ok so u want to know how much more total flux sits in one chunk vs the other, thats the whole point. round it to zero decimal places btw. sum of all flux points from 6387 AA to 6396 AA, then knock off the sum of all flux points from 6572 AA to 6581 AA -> 2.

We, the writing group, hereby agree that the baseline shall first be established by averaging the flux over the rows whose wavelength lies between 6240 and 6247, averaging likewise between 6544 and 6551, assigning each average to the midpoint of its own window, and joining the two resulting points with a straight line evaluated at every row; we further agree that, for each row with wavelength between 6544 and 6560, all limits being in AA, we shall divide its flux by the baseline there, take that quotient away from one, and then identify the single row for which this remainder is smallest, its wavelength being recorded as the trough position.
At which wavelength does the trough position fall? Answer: 6551.27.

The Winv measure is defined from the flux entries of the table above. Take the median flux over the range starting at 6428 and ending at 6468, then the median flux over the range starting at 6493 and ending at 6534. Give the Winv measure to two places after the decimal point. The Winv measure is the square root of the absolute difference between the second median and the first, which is 0.66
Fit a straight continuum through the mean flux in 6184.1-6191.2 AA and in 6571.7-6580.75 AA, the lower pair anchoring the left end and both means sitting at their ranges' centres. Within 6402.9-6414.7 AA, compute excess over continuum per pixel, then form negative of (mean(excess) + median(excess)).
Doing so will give -0.43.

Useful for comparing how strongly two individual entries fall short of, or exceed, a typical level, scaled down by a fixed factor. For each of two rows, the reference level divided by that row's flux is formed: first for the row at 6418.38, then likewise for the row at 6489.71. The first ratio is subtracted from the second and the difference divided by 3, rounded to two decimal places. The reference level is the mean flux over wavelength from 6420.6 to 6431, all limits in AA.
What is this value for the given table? 0.00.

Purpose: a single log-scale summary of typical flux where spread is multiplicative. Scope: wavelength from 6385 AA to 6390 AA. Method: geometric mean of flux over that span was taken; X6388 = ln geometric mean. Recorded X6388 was 1.57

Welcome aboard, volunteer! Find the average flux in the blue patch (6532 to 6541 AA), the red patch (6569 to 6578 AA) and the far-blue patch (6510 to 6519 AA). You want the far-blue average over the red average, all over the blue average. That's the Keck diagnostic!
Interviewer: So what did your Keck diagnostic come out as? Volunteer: 0.215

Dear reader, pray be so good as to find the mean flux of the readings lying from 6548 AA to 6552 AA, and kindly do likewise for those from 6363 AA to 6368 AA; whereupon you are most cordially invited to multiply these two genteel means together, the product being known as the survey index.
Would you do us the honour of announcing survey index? 23.5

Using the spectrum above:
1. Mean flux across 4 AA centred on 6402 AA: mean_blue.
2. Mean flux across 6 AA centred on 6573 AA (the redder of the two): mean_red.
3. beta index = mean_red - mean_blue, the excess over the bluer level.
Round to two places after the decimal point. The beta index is -0.20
